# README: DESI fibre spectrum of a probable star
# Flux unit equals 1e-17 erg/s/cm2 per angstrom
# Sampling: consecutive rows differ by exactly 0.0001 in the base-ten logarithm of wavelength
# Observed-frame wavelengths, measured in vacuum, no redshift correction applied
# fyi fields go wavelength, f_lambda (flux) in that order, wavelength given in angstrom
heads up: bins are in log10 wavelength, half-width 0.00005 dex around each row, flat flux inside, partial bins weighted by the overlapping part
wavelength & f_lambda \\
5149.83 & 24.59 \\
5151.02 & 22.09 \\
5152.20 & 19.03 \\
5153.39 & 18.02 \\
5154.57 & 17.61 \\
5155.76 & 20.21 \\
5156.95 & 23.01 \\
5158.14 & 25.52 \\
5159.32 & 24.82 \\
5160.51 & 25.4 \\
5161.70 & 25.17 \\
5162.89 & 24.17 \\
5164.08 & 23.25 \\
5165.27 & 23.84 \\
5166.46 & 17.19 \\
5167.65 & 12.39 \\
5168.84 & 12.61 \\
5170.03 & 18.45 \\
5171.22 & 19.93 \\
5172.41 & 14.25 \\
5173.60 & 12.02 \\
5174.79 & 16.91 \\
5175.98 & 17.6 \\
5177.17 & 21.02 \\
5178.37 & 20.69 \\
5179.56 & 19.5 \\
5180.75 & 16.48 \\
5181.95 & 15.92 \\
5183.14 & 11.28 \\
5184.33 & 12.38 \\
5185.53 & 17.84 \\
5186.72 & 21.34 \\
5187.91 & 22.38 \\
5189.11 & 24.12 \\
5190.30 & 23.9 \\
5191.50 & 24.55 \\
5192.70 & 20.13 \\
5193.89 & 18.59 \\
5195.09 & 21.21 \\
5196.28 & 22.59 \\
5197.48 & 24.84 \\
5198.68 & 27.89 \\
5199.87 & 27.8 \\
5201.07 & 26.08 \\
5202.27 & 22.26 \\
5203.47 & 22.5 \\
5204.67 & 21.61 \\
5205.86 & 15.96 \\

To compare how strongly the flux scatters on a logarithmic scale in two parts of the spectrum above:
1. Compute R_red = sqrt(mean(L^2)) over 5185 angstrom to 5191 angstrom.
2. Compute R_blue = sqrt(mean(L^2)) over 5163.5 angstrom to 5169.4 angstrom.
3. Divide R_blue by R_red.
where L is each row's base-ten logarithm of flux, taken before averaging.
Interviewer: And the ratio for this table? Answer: 0.93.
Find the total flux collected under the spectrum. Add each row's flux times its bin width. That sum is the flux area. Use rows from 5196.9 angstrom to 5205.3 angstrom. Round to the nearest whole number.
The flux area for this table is 207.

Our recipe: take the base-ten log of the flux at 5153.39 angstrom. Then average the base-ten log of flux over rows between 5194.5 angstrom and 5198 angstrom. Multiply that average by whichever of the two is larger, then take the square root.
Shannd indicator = 1.36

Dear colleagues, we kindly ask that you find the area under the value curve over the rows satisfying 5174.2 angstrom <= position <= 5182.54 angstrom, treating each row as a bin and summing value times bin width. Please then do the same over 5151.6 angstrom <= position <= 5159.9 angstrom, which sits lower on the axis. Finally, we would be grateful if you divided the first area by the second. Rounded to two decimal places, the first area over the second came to 0.87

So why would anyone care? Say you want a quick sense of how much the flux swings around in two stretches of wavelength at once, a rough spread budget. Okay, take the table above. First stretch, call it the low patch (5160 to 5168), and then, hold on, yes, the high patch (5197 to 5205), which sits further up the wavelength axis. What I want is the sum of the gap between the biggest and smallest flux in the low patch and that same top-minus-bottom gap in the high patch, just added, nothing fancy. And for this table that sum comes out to 19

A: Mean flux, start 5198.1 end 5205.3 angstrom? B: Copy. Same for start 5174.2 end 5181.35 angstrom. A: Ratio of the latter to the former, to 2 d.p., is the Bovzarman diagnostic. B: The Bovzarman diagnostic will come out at 0.76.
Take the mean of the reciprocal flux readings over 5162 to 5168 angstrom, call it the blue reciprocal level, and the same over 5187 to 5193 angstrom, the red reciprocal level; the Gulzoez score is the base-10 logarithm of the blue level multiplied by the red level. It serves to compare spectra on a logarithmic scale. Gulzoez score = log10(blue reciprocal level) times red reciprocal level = -0.056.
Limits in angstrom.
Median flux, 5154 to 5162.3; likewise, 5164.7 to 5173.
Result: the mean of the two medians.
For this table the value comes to 21.0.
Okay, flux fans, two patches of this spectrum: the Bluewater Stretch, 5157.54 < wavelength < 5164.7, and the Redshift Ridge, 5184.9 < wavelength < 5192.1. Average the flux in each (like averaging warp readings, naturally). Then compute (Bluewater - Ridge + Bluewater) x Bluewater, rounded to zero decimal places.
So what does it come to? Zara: 670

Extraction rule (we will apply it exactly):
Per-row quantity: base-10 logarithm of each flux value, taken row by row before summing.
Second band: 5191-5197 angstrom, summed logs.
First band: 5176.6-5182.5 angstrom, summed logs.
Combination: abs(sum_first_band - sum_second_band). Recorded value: 0.3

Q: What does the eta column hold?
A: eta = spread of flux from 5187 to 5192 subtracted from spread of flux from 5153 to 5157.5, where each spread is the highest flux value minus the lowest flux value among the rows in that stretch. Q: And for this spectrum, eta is 3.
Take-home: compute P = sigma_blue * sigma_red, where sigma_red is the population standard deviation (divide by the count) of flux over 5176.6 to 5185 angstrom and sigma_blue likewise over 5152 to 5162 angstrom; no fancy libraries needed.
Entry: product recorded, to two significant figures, 11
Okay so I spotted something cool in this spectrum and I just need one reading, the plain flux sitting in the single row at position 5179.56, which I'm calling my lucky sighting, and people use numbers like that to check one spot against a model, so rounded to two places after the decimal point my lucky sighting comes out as 19.50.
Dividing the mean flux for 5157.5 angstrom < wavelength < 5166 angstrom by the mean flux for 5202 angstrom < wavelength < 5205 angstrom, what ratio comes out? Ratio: 1.11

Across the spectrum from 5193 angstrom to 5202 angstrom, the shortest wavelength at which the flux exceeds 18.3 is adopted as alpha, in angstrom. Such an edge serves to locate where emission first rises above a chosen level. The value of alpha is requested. 5193.89 angstrom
